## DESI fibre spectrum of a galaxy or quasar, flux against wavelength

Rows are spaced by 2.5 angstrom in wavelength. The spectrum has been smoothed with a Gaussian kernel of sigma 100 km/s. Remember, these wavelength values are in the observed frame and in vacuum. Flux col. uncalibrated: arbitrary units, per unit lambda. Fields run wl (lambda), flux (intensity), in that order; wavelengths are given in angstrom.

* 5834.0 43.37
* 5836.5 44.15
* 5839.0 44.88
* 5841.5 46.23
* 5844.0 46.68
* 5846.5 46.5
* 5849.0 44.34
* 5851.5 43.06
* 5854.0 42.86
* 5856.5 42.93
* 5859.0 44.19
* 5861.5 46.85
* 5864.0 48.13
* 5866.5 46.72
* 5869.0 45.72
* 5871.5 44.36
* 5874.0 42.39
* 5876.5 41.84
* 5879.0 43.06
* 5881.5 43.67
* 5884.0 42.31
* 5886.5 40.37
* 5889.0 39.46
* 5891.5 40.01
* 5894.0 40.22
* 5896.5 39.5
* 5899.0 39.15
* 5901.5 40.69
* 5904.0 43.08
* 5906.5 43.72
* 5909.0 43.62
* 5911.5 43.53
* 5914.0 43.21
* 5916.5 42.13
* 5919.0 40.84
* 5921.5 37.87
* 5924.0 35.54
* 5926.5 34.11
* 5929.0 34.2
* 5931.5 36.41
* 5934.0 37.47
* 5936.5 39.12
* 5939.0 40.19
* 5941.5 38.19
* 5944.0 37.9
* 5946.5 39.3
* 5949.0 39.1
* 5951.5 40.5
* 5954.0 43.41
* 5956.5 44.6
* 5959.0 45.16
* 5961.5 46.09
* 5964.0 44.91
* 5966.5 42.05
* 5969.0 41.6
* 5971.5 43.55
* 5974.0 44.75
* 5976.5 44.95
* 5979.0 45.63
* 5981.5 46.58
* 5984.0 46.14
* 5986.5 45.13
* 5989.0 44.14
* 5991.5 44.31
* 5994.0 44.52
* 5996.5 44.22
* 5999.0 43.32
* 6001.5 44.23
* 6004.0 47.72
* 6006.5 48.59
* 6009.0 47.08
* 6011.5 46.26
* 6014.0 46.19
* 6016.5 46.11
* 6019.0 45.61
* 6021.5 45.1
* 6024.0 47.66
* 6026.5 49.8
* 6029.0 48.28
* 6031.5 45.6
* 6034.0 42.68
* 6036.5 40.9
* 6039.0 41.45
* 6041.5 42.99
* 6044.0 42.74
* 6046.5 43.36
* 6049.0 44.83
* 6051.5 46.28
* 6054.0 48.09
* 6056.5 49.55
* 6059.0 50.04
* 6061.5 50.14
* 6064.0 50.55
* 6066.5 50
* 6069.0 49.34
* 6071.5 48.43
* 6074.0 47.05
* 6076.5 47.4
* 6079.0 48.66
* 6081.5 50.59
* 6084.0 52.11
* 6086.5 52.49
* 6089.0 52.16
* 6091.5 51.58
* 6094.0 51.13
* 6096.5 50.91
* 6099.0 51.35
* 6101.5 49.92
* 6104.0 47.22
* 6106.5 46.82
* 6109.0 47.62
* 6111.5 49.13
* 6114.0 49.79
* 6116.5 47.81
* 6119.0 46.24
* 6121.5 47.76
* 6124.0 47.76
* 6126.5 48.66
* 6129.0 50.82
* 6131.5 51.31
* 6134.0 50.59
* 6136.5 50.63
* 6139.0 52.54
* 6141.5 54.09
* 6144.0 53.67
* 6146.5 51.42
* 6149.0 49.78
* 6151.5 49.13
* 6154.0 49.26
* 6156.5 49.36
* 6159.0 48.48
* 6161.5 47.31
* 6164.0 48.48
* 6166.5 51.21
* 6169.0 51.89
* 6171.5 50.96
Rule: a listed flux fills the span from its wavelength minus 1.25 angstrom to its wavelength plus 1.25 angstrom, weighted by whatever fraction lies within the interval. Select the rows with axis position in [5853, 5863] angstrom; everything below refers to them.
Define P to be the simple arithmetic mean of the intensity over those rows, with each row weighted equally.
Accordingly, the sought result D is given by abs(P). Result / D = 44.2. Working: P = 44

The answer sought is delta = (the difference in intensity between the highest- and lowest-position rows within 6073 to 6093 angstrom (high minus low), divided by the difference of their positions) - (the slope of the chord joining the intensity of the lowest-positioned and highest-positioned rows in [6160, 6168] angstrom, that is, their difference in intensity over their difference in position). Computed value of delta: -0.5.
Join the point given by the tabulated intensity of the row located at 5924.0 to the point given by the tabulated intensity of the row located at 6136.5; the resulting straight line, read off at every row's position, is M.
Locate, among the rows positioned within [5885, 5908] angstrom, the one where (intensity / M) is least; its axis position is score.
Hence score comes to 5899.0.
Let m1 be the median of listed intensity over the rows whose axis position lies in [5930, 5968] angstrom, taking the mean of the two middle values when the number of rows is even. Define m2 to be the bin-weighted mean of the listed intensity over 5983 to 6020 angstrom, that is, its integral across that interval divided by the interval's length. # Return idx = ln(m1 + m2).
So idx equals 4.45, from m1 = 40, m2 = 46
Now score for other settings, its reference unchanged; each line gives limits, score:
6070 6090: 6074.0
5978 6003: 5999.0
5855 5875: 5874.0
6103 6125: 6119.0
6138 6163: 6161.5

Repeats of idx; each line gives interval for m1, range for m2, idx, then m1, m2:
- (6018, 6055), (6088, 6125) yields 4.55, 45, 49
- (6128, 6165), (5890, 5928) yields 4.51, 51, 40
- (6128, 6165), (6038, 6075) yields 4.58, 51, 47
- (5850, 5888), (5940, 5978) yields 4.45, 43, 42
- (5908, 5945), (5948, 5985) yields 4.41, 38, 44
